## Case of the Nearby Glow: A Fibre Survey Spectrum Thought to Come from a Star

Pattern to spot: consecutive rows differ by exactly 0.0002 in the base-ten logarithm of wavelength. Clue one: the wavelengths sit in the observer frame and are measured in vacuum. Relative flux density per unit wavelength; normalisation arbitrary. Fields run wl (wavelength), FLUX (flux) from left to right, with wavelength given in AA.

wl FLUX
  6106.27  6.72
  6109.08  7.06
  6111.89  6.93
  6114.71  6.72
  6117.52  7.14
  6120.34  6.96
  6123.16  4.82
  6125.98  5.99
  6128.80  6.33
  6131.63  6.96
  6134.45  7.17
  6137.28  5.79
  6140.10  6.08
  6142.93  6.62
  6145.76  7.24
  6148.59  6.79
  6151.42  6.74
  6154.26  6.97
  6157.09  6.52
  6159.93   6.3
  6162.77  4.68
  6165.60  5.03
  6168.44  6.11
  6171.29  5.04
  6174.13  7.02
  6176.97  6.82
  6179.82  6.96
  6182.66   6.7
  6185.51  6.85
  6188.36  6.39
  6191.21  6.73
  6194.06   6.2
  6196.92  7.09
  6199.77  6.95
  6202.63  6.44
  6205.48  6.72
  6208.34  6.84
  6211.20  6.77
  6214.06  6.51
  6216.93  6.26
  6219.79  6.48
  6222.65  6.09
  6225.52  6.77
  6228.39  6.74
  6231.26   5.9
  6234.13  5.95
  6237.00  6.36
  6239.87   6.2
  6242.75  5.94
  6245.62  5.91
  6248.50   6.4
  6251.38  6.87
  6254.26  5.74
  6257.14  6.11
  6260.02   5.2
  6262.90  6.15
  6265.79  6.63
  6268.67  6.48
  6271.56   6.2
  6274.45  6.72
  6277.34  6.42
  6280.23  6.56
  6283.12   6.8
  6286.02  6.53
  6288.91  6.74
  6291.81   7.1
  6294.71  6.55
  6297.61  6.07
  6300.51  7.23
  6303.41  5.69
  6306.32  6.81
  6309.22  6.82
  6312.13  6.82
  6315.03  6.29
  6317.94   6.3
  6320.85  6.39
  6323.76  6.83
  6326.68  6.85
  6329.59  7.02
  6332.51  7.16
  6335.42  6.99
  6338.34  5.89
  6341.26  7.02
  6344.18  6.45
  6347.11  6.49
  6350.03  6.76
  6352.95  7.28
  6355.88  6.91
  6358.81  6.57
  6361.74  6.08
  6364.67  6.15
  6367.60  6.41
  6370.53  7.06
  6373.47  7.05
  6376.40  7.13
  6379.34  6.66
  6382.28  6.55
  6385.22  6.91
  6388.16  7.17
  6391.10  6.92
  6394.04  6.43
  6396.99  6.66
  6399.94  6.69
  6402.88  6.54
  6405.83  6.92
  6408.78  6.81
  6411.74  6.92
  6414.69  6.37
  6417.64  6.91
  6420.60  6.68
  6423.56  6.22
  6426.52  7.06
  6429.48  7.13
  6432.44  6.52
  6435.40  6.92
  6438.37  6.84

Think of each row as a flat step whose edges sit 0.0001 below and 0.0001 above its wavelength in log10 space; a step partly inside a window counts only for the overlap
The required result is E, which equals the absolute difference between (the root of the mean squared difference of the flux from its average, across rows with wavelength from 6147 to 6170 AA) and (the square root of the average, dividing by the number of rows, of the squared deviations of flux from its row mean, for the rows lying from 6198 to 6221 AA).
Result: 0.57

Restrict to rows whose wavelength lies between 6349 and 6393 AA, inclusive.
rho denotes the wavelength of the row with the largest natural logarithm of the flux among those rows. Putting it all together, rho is 6352.95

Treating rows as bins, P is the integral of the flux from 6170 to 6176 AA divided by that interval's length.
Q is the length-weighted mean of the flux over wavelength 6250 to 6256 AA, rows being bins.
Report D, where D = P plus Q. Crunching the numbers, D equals 12.4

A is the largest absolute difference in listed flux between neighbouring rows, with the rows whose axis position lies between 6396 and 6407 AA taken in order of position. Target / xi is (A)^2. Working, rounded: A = 0.4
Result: 0.1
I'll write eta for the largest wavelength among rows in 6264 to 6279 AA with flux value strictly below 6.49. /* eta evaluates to 6277.34 AA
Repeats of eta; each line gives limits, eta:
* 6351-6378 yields 6367.60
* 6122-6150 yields 6140.10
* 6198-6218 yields 6216.93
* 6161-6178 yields 6171.29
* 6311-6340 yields 6338.34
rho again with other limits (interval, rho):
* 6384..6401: 6388.16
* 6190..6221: 6196.92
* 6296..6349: 6300.51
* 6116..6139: 6134.45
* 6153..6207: 6196.92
